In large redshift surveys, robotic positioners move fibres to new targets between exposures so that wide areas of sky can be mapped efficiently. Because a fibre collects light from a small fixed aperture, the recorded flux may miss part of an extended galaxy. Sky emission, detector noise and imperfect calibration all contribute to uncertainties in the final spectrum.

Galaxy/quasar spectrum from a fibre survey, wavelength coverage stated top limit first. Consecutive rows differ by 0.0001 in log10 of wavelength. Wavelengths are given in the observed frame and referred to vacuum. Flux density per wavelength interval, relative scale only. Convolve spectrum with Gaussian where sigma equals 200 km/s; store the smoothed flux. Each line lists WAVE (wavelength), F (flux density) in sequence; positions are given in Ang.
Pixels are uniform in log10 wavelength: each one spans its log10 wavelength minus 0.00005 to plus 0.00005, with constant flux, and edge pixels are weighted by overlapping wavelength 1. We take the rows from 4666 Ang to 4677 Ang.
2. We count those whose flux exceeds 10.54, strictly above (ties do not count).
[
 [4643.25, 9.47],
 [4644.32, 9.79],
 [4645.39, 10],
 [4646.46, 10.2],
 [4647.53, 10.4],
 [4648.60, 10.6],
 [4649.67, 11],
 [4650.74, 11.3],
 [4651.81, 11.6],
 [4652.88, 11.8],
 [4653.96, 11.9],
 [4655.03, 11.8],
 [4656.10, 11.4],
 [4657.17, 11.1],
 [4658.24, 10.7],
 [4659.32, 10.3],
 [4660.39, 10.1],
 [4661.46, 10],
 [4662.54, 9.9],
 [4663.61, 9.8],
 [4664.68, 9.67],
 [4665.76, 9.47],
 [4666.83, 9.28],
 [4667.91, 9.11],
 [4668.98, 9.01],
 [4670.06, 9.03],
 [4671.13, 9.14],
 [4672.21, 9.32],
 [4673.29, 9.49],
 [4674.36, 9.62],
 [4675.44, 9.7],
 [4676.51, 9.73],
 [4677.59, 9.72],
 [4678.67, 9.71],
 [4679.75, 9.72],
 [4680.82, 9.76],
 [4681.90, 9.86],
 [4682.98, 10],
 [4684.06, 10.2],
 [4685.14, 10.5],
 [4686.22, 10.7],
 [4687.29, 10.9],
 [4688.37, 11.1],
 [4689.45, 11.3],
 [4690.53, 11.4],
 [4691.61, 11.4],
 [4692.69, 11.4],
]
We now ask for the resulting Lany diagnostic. 0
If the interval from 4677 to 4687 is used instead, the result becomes 1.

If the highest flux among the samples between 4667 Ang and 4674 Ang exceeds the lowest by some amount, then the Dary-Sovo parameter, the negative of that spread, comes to -0.48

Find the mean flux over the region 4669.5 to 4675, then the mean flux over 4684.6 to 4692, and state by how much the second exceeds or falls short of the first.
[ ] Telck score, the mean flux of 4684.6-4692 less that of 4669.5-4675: 1.7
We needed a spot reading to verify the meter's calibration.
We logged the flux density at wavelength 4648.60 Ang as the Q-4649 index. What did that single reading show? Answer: 10.6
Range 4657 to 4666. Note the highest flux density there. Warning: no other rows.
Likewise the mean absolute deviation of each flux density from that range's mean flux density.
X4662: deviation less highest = -10.7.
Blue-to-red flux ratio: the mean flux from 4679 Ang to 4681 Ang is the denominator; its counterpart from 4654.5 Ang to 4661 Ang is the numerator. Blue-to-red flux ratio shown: 1.12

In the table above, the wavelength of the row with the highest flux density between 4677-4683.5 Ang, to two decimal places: 4682.98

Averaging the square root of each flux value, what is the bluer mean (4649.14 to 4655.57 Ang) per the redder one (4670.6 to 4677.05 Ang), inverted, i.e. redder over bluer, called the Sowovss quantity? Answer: 0.91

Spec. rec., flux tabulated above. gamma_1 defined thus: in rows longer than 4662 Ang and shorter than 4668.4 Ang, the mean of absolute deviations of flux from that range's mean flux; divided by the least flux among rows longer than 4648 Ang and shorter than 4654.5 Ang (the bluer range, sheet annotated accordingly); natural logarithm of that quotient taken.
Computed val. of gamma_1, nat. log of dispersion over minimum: -3.7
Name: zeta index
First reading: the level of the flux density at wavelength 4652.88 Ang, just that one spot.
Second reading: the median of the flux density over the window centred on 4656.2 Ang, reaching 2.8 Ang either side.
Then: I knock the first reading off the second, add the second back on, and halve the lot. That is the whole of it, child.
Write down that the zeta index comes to 5.5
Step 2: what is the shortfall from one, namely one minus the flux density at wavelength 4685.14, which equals -9.5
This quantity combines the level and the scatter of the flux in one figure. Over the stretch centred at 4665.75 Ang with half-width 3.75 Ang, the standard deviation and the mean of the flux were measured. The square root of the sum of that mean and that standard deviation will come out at 3.13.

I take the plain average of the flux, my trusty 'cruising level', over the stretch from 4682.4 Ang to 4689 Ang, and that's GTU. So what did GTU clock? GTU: 10.6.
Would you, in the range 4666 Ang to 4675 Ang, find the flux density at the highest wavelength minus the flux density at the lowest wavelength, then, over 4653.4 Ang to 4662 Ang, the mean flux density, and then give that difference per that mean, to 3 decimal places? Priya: 0.031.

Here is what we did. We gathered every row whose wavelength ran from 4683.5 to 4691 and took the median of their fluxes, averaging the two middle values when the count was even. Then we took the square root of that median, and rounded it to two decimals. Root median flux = 3.30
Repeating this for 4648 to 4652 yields 3.34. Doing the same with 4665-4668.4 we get 3.05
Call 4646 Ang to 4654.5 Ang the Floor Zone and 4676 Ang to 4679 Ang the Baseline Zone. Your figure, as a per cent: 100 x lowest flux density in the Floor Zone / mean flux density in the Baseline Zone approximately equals 105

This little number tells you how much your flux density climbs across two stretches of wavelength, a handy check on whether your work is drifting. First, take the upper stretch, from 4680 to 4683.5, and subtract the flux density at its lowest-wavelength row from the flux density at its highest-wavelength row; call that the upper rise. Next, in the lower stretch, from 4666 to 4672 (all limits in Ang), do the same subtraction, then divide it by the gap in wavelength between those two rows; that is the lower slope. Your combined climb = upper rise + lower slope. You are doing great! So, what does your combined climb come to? 0.21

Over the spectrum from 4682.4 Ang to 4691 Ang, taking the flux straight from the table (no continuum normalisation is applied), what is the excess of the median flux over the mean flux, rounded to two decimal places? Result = 0.04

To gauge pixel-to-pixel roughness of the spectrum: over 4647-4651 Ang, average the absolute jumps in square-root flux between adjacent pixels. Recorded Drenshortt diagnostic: 0.046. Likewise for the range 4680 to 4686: 0.029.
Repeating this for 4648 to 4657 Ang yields 0.038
